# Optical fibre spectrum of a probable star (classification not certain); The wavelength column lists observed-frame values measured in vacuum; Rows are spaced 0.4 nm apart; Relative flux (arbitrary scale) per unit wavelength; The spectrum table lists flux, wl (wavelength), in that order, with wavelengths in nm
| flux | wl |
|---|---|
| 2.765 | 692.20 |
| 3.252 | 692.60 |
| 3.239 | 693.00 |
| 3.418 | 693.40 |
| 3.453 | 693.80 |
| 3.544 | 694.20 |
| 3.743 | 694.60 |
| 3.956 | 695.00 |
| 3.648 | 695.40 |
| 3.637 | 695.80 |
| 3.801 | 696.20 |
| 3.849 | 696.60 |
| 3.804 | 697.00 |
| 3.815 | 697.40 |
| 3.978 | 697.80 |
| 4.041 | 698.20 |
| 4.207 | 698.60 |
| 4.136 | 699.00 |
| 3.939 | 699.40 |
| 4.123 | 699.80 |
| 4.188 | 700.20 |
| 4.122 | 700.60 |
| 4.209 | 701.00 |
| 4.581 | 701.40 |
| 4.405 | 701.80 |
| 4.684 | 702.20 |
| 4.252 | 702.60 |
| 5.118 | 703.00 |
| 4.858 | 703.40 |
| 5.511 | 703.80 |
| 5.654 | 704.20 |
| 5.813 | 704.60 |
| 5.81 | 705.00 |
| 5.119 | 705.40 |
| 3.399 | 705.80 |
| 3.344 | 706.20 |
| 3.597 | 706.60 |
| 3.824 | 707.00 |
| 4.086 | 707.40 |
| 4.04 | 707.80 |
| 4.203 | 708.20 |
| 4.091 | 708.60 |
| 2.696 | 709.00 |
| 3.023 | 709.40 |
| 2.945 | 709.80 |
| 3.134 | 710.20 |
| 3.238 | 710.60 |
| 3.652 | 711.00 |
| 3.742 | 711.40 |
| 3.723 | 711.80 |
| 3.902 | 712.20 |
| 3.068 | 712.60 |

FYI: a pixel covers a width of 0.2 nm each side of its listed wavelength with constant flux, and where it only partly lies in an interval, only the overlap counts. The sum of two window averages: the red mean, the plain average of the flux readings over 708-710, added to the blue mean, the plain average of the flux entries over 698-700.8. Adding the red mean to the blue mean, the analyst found 7.5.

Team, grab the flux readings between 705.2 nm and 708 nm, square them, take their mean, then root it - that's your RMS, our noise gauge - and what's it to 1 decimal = 4.0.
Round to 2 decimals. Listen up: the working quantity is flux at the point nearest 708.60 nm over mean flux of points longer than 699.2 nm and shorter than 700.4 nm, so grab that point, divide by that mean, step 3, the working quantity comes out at 1.00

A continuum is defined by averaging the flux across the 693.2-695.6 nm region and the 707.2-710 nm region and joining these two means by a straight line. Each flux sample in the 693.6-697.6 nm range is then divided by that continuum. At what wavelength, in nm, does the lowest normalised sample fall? 693.80 nm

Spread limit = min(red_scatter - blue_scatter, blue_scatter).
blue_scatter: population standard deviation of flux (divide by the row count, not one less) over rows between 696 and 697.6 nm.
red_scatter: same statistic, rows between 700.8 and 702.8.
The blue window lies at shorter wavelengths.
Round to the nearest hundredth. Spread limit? 0.02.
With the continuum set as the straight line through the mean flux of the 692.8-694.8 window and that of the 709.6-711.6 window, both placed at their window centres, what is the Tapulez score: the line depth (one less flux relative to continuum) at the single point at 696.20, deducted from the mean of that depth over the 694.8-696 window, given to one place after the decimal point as 0.0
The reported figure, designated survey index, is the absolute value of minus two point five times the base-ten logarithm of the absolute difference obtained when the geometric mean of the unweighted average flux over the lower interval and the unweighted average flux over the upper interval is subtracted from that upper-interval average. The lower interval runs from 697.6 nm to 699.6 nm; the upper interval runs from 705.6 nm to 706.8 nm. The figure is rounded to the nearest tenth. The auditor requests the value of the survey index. 1.3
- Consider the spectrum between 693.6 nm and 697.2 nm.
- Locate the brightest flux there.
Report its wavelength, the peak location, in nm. 695.00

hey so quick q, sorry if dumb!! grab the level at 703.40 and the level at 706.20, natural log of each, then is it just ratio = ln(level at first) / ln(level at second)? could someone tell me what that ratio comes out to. 1.3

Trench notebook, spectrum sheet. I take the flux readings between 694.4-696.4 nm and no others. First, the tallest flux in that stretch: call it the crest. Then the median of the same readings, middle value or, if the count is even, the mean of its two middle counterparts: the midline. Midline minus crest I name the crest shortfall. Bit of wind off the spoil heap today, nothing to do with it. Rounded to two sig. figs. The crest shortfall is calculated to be -0.21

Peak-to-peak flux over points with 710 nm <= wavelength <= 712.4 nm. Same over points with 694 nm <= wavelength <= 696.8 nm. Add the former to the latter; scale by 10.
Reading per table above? 12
